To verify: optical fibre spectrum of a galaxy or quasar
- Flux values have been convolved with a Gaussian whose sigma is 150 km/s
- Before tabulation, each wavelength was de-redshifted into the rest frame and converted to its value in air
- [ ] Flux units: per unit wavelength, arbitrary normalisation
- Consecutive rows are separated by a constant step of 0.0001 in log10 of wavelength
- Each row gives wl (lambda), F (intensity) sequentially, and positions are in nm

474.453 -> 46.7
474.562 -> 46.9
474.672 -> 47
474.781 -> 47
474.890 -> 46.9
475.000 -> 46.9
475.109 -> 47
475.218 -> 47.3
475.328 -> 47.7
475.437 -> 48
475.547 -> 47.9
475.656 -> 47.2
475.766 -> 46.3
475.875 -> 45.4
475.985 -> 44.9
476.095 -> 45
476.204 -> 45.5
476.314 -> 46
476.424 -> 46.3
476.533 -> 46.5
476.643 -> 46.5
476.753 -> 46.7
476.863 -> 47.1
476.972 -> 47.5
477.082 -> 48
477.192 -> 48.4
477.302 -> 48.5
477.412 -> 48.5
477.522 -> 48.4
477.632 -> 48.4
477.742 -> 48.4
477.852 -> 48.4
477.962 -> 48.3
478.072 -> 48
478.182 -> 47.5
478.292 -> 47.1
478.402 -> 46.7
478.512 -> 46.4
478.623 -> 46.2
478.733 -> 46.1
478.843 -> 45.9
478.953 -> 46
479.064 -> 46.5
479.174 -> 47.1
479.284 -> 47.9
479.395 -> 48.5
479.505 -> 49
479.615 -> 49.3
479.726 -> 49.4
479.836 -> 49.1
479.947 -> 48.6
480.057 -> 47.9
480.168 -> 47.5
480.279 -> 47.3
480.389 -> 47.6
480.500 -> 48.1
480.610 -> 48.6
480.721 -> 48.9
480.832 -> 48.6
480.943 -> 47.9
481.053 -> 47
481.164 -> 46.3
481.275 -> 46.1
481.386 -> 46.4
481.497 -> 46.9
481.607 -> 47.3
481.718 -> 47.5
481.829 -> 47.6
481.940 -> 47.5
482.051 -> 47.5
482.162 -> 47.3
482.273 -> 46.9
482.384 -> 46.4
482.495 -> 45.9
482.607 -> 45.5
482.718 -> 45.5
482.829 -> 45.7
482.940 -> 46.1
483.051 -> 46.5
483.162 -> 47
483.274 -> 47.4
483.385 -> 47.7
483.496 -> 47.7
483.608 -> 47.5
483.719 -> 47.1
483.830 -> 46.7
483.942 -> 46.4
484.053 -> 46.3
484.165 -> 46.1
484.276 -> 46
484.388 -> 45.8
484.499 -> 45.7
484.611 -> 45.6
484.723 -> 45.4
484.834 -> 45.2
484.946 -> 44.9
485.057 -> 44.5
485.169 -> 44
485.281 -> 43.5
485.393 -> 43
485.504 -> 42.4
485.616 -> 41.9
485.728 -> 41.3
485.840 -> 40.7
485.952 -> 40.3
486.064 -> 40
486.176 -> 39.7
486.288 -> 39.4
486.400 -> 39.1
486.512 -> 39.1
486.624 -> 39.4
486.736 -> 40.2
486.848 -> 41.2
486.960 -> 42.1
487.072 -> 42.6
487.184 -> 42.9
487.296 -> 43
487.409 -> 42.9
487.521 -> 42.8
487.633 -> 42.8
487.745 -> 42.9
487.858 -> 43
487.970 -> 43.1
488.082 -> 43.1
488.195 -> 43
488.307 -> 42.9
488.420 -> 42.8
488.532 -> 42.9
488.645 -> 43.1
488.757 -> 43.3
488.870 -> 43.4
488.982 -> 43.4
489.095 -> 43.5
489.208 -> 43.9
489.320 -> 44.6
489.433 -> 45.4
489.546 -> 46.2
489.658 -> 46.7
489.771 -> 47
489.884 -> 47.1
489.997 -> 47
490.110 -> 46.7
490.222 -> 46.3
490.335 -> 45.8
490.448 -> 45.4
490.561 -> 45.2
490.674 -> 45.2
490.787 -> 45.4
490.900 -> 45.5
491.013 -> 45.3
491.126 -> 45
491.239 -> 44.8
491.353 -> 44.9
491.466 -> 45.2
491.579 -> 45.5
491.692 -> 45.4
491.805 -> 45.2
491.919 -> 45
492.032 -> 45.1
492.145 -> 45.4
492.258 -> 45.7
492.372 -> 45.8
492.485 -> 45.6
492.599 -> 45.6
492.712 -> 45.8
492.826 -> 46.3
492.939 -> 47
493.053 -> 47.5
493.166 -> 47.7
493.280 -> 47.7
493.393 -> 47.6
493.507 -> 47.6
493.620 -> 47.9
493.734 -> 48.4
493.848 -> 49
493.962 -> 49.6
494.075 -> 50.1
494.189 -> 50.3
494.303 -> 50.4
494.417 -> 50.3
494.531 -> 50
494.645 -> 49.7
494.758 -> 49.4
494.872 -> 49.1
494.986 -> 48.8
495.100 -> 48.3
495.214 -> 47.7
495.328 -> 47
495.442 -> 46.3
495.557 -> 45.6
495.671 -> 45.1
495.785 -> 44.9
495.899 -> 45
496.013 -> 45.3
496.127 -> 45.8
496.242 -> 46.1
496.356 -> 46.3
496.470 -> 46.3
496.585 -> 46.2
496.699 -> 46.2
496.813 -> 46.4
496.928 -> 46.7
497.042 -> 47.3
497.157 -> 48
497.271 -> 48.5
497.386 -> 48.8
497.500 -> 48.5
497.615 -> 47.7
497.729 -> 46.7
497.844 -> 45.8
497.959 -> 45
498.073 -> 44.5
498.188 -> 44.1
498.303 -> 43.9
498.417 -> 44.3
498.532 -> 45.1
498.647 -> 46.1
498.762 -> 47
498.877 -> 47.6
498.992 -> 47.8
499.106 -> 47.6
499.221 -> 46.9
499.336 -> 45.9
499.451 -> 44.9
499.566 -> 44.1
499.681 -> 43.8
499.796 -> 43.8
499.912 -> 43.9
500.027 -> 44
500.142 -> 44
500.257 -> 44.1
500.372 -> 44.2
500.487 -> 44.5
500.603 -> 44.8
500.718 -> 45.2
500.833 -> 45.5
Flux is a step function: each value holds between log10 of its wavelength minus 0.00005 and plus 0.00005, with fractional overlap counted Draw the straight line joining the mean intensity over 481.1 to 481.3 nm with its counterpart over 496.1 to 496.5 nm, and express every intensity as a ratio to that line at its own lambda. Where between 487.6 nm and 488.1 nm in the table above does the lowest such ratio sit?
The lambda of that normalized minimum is 487.633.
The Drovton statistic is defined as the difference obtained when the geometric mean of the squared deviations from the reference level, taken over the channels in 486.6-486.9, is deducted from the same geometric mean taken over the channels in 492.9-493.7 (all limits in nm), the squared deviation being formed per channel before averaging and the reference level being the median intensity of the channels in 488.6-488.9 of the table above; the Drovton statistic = 10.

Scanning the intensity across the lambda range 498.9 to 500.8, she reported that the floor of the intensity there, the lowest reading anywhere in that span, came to 43.8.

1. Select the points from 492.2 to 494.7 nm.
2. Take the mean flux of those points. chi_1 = 48.0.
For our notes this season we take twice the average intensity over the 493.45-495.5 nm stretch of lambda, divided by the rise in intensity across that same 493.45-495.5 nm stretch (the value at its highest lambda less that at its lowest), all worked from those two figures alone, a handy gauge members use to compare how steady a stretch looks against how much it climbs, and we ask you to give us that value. -75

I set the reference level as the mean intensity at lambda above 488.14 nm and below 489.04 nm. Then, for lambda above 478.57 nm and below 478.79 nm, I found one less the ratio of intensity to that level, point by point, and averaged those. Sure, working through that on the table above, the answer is -0.071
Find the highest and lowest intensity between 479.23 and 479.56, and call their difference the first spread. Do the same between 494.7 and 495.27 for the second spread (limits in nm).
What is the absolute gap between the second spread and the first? 0.6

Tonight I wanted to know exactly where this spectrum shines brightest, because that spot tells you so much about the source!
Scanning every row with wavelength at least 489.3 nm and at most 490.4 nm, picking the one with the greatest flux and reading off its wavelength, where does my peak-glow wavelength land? 489.884 nm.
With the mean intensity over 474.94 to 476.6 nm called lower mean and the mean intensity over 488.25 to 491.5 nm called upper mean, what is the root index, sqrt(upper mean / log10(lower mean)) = 5.192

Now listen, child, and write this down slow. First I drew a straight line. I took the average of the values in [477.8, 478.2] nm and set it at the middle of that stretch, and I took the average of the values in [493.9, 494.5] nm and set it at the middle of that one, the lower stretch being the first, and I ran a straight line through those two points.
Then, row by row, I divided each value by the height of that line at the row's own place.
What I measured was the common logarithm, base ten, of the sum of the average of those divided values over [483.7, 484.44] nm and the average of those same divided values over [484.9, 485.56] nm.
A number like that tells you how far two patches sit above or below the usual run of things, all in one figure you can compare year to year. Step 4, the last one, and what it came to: 0.265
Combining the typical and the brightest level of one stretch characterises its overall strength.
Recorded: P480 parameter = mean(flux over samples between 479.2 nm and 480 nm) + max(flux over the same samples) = 98.2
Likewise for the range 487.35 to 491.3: 91.6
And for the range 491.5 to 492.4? 91.2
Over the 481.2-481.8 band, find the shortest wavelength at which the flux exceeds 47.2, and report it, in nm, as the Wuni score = 481.607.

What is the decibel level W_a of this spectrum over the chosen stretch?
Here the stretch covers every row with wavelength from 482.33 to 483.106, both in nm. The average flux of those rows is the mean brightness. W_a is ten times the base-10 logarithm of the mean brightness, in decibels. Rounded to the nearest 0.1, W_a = 16.6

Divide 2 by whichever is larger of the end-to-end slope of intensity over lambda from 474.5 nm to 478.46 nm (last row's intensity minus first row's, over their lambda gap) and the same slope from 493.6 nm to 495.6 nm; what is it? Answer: -38.4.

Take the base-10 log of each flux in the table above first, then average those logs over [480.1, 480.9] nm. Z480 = 1.68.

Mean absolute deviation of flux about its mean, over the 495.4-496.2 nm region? 0.40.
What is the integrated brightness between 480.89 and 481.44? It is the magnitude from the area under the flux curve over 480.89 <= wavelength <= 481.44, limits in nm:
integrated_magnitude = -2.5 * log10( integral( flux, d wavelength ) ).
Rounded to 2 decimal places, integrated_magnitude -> -3.53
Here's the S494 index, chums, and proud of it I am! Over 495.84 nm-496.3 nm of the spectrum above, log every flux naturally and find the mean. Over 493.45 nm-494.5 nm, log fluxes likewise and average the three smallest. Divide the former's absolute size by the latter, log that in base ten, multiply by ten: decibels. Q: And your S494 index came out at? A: -0.06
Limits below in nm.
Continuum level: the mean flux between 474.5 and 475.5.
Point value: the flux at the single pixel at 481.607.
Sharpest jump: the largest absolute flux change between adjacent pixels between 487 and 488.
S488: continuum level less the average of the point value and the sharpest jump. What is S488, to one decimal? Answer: 23.4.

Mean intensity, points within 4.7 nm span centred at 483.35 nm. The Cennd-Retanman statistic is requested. 46.0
